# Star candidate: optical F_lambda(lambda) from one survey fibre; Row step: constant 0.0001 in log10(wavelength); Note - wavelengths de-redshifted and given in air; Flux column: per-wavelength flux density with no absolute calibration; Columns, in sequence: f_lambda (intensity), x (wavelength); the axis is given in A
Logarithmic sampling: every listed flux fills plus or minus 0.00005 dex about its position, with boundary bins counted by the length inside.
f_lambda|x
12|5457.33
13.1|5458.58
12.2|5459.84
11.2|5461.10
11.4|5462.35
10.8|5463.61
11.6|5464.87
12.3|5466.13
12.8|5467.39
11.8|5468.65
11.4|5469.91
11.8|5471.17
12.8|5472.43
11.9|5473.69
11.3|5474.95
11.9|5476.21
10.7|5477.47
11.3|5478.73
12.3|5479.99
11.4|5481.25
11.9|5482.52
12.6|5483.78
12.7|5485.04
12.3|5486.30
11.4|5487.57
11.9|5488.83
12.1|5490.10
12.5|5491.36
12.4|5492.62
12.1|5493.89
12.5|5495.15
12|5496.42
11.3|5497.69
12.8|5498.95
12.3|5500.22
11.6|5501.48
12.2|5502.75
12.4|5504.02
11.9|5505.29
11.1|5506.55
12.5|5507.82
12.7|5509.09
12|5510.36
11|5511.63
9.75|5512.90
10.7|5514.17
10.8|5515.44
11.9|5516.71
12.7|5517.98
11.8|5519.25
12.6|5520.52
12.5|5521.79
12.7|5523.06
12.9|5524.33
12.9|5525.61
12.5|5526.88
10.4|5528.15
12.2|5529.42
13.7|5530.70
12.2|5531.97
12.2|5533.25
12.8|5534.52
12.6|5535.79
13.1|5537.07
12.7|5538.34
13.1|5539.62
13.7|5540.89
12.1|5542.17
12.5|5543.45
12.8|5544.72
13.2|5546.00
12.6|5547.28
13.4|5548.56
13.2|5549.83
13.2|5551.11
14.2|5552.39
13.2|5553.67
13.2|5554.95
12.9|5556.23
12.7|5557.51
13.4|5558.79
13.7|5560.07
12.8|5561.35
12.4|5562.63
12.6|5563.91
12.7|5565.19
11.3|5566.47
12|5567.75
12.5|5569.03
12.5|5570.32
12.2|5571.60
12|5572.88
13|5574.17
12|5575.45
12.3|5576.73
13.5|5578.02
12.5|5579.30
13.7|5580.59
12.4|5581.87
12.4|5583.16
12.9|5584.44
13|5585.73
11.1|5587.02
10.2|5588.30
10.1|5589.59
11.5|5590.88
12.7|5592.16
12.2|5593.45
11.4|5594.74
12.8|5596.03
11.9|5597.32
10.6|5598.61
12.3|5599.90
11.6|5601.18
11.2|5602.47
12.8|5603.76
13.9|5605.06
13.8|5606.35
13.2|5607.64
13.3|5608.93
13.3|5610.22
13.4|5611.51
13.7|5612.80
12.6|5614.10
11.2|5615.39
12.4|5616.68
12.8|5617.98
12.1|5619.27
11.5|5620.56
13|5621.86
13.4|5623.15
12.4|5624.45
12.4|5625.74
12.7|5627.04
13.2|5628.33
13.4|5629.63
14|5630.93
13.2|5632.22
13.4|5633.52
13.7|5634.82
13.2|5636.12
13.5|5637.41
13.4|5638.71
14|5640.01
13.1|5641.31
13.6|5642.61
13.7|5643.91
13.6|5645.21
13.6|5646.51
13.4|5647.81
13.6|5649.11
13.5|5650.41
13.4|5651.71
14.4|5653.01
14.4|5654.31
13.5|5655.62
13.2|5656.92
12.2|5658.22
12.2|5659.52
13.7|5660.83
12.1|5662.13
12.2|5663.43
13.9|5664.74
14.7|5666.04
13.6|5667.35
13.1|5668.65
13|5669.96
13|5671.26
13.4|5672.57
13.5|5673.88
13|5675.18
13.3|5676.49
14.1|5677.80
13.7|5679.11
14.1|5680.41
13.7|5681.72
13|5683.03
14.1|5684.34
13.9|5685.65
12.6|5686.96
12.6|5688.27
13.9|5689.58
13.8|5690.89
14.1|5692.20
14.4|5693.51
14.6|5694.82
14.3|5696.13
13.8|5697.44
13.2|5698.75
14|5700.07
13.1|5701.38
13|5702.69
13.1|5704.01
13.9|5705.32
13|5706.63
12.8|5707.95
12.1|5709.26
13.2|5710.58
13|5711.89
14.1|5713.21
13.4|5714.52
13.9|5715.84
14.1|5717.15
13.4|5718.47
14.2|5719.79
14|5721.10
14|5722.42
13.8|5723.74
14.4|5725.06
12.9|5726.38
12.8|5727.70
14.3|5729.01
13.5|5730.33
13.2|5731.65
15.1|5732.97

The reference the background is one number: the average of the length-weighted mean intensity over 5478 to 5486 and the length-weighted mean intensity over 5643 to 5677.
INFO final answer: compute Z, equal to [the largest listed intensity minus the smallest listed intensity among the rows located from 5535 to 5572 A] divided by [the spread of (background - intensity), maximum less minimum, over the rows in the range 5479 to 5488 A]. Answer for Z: 2.23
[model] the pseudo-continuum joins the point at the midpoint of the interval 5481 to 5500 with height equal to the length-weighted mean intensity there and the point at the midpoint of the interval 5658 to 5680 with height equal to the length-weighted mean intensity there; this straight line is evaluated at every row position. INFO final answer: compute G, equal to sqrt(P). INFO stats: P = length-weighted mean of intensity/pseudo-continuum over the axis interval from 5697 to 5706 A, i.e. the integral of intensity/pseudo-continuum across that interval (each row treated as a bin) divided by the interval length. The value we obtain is 0.999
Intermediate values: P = 0.999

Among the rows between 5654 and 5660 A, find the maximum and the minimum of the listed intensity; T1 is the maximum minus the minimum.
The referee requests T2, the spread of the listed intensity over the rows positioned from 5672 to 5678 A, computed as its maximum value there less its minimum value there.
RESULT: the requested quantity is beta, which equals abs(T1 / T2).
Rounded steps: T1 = 2.2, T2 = 1.1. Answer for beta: 2.00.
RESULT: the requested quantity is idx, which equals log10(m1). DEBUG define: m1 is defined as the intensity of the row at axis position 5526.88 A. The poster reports 1.10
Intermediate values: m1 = 12.5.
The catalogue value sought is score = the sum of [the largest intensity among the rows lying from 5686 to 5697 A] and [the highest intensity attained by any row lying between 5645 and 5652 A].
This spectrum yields 28.2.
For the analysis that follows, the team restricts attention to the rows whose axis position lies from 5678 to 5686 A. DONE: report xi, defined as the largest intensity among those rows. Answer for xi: 14.1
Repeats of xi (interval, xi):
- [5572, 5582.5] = 13.7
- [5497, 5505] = 12.8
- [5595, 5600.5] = 12.8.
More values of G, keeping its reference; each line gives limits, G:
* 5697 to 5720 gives 0.996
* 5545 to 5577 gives 1.008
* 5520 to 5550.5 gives 1.011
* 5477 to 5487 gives 0.993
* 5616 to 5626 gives 0.983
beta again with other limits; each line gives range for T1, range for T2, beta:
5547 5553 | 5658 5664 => 1.00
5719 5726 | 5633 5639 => 1.20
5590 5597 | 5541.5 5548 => 1.27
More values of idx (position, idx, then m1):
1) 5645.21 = 1.13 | 13.6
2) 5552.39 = 1.15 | 14.2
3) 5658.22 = 1.09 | 12.2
